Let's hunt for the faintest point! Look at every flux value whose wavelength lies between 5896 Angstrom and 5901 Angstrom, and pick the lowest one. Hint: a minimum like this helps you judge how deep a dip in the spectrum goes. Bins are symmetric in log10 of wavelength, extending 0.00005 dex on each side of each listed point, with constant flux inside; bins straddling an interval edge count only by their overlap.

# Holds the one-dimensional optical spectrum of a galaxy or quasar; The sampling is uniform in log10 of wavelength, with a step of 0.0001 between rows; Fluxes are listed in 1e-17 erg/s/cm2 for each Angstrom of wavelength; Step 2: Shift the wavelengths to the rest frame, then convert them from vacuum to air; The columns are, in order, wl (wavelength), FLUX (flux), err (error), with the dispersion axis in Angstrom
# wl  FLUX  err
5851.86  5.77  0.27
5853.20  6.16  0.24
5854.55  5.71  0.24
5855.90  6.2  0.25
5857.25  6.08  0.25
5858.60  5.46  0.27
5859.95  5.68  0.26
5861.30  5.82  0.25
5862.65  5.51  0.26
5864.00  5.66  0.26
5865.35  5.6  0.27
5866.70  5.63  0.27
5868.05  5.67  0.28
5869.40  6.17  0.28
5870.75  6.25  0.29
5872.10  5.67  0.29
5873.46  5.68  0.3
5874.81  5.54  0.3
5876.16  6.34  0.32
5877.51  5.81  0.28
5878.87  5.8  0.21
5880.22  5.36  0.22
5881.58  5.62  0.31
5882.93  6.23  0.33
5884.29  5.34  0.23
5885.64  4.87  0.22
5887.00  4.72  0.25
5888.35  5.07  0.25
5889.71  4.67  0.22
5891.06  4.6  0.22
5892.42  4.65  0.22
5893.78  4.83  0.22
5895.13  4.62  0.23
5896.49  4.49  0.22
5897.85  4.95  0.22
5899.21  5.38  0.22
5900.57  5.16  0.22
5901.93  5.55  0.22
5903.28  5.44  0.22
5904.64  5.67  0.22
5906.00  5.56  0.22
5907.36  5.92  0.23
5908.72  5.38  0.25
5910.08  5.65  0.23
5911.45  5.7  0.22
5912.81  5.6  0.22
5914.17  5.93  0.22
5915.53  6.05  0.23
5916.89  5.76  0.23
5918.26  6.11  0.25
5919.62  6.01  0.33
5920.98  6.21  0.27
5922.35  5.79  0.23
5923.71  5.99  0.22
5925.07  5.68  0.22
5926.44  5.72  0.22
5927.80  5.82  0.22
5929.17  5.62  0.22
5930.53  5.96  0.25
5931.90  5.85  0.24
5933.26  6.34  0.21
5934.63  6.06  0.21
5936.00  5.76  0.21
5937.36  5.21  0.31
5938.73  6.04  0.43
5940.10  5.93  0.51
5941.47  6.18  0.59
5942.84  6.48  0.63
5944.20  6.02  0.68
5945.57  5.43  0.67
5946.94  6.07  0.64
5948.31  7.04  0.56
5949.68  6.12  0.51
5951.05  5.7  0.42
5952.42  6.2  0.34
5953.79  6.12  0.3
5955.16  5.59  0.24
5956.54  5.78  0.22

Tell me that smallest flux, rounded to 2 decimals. 4.49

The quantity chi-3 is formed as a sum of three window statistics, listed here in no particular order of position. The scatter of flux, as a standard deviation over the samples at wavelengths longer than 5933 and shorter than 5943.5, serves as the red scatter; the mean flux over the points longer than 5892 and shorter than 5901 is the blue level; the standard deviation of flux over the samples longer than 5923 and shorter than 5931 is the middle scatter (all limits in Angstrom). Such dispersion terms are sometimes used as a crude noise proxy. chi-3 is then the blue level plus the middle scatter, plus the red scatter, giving 5.4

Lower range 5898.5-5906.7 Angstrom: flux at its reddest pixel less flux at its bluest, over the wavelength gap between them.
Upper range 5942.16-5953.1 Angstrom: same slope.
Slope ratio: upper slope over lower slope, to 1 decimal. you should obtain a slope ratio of -1.1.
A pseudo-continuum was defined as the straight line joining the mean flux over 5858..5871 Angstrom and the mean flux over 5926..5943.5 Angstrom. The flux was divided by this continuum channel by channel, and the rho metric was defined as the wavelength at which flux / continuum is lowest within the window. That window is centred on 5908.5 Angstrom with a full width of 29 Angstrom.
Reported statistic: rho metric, 5896.49 Angstrom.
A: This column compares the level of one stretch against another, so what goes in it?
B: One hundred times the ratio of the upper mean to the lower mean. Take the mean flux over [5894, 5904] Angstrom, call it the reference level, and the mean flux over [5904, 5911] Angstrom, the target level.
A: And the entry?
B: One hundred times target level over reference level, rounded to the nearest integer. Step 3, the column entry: 111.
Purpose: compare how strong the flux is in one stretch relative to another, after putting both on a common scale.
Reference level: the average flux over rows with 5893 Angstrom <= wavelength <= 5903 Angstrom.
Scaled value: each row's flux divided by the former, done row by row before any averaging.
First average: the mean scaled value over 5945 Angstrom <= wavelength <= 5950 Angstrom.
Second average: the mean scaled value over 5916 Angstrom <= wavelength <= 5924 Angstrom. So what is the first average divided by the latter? 1.03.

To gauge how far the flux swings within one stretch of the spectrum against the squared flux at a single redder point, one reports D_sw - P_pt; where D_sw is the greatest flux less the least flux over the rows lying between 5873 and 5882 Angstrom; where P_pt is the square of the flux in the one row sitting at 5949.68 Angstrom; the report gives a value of -36.5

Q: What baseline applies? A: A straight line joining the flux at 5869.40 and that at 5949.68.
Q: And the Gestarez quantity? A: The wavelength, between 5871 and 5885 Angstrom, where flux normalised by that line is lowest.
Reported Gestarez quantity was 5884.29 Angstrom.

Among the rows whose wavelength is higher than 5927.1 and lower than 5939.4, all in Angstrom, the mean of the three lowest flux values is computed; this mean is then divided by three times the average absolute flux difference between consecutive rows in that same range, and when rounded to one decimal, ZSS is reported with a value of 4.8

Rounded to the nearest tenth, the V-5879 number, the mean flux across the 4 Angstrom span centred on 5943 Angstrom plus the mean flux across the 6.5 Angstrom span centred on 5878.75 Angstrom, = 12.0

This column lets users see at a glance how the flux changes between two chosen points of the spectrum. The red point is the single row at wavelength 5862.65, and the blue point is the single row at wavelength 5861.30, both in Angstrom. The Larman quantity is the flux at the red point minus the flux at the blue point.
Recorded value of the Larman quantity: -0.3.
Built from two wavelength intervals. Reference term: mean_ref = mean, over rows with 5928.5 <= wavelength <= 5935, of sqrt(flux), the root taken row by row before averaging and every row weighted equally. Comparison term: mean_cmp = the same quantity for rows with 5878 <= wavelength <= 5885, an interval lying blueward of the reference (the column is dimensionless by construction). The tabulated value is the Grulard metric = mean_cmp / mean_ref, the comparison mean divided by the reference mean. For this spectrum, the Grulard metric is 0.97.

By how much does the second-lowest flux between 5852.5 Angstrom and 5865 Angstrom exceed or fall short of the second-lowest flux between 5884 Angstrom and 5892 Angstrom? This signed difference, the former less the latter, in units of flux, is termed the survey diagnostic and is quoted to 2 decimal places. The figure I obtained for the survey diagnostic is 0.84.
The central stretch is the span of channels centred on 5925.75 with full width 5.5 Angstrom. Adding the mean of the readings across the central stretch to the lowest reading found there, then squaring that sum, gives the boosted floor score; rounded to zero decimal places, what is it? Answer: 132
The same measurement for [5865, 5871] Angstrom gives 131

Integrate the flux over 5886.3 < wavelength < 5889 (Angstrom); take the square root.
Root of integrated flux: 3.64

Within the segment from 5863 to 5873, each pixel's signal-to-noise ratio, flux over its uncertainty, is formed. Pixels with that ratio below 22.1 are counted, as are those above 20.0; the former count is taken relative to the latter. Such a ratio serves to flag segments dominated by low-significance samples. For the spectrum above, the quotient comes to 1.2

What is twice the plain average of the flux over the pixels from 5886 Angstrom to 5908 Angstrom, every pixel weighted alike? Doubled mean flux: 10.2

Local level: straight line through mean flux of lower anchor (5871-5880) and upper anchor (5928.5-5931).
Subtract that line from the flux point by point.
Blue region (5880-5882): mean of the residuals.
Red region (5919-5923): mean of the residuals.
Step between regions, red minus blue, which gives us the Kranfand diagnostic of 0.5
